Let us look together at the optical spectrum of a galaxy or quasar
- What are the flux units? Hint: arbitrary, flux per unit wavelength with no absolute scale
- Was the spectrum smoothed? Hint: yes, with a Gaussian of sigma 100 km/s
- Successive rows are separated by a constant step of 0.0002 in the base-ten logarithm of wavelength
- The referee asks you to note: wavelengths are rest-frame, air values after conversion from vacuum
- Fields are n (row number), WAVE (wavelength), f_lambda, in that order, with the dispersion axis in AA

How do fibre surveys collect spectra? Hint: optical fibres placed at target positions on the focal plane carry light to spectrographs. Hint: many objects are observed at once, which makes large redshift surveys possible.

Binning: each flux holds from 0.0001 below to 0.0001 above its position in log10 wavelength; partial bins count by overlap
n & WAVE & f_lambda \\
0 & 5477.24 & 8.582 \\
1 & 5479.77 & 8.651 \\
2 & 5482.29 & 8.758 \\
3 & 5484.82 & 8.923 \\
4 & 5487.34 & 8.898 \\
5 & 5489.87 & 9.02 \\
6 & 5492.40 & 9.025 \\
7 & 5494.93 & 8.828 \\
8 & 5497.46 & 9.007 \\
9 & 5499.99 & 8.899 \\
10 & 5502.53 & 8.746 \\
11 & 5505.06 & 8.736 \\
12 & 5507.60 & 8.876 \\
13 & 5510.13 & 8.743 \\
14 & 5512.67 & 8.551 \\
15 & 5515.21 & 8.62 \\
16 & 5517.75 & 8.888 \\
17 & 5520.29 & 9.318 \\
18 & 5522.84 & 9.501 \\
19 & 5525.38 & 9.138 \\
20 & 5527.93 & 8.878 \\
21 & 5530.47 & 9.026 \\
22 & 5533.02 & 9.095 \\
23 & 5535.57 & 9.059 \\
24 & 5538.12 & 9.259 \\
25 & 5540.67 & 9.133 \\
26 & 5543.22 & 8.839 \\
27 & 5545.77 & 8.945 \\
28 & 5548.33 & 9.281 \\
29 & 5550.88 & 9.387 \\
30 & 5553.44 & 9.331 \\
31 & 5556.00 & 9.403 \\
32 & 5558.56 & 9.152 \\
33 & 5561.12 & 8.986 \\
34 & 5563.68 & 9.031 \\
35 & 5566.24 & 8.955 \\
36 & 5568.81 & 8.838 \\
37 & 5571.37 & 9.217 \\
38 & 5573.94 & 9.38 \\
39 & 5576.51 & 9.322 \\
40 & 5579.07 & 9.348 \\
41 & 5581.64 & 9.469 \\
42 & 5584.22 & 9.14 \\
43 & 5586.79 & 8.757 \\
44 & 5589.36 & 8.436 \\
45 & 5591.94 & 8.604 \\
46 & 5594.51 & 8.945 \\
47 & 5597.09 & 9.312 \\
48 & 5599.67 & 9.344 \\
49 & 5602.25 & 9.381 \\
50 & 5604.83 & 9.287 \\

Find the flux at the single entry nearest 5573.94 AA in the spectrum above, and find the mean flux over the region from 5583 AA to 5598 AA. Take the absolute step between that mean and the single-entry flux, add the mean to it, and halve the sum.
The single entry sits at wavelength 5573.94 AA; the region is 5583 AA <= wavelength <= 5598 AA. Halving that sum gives 4.69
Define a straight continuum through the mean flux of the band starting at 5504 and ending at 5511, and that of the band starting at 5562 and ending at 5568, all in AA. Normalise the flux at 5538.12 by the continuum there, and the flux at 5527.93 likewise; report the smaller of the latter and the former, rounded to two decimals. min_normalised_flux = 1.00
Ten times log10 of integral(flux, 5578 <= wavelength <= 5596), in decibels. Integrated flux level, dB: 22.1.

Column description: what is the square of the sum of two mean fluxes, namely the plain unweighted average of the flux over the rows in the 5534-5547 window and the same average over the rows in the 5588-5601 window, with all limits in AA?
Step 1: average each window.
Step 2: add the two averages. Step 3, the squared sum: 323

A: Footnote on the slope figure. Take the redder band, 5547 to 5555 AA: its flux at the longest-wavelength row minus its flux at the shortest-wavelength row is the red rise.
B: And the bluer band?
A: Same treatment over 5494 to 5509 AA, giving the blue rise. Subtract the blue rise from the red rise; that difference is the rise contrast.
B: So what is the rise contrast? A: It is 0.0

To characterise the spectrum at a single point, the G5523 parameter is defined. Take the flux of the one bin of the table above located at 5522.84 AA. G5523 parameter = 9.501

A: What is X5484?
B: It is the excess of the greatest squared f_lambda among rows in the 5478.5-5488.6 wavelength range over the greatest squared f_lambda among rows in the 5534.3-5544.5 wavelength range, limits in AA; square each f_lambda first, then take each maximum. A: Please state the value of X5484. -6.1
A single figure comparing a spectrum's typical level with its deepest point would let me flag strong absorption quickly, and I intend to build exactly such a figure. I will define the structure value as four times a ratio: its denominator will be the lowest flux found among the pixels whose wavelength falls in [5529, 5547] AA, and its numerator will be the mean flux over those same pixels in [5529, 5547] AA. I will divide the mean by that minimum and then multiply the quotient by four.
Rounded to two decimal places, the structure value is 4.10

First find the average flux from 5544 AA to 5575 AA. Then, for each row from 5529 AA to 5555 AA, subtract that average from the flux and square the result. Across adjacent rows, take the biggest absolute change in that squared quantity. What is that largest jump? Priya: 0.10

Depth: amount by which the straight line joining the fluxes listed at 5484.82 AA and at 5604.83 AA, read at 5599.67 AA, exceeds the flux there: -0.1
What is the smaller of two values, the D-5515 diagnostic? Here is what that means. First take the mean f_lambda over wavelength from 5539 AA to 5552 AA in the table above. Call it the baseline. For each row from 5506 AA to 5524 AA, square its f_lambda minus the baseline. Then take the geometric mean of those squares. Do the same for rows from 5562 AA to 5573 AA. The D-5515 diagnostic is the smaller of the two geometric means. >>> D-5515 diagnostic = 0.020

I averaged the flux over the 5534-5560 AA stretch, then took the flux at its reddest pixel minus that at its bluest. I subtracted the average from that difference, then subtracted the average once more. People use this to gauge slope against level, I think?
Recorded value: -18.3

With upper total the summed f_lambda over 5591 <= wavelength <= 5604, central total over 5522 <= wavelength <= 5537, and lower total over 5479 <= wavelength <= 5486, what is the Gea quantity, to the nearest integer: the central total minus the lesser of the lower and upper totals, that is 28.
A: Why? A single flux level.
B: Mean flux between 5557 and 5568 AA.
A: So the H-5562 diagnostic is 9.03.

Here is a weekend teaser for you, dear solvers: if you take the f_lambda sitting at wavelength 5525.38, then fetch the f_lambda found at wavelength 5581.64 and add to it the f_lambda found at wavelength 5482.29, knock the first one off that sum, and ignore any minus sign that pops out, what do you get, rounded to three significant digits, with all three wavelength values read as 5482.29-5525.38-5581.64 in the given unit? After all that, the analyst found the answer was 9.09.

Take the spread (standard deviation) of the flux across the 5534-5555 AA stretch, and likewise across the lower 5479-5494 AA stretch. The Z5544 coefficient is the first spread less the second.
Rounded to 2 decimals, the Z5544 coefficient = 0.05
